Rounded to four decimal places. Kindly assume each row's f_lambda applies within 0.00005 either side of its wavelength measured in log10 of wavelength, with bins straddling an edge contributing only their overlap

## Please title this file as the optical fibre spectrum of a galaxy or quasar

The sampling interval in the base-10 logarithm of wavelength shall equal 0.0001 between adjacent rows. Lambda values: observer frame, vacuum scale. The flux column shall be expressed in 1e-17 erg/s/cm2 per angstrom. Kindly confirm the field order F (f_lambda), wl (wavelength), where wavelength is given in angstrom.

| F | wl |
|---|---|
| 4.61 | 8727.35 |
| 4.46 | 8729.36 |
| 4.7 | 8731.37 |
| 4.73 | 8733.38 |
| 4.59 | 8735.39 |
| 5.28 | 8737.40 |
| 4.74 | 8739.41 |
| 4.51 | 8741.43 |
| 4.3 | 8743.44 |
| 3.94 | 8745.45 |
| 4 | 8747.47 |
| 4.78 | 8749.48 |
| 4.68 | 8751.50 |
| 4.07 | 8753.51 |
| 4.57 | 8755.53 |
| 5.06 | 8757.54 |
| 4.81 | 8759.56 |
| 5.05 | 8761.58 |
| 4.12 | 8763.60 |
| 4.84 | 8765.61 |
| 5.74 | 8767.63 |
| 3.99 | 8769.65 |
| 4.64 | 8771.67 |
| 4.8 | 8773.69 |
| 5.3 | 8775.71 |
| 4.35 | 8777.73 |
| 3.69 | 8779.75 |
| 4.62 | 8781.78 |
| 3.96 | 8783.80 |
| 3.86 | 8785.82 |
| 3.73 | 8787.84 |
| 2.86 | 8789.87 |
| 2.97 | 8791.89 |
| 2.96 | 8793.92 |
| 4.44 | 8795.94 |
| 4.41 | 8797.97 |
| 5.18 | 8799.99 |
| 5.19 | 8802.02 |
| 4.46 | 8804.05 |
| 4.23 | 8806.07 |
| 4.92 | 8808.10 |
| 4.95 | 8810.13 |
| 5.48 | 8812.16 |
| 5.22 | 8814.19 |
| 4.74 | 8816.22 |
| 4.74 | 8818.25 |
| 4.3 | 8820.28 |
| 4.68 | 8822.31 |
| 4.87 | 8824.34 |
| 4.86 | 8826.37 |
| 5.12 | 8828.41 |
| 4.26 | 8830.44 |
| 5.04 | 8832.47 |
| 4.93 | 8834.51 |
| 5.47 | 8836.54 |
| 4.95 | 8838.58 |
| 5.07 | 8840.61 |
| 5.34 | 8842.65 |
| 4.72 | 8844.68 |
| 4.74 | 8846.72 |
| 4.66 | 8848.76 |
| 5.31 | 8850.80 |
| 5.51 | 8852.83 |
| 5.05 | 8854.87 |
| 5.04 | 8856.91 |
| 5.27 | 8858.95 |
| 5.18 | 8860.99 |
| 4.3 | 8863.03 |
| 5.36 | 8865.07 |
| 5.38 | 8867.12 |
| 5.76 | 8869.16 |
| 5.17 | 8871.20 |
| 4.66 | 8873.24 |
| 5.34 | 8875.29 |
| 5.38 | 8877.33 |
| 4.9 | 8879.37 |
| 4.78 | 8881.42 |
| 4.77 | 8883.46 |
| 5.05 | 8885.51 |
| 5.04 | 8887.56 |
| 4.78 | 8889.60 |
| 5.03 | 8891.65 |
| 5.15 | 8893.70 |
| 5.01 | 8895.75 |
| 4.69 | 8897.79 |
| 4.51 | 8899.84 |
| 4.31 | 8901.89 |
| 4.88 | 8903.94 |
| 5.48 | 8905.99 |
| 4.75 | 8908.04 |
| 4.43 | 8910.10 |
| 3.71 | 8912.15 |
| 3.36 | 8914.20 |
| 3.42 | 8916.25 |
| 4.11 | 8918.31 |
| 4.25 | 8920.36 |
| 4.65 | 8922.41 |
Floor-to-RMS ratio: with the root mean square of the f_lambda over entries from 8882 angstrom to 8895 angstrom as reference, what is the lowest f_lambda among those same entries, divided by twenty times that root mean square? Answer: 0.0480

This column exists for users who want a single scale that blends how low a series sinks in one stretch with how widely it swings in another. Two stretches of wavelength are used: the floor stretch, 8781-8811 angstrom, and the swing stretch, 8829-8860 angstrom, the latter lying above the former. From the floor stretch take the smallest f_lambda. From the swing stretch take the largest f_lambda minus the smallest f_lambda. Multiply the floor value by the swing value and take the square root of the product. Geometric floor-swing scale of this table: 1.89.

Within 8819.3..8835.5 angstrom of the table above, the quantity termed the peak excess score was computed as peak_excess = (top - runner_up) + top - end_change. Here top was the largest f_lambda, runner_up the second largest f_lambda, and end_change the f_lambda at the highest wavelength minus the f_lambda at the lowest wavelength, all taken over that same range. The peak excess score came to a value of 4.6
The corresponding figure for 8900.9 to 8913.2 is 6.7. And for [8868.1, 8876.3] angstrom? 6.6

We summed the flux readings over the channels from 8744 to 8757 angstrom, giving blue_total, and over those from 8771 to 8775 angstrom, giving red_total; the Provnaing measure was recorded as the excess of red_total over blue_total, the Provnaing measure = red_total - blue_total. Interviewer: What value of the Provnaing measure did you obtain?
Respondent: -17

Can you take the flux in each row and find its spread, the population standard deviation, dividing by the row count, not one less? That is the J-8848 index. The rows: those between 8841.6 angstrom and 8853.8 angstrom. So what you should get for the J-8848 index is 0.35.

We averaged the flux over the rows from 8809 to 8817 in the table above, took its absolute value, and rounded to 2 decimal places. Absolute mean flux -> 5.10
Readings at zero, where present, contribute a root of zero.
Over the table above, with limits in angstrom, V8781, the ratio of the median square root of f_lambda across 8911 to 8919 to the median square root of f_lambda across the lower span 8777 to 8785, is 0.93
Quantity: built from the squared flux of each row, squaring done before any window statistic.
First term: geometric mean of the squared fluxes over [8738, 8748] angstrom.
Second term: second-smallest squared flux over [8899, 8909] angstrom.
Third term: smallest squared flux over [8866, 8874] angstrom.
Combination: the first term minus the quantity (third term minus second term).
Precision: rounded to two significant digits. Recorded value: 17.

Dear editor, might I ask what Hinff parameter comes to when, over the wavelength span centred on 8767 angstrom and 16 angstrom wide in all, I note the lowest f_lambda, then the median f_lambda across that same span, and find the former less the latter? -0.8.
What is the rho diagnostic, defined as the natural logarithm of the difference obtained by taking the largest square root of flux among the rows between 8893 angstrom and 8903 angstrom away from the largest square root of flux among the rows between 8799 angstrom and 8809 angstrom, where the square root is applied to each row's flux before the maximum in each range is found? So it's -4.7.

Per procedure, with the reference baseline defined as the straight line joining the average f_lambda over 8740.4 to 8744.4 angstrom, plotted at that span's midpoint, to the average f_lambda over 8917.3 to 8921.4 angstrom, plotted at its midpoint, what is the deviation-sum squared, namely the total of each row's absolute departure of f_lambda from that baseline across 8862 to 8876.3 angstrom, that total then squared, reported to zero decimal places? 39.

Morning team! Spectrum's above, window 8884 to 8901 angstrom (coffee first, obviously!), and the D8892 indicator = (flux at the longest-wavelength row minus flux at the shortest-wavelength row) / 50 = -0.011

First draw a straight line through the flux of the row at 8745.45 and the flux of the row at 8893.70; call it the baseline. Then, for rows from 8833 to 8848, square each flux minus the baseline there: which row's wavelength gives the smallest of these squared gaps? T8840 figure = 8846.72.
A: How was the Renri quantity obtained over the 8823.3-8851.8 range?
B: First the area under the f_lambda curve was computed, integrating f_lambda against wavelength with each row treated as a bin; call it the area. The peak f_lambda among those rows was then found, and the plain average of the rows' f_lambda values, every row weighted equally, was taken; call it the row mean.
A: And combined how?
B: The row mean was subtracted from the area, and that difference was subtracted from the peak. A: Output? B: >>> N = -131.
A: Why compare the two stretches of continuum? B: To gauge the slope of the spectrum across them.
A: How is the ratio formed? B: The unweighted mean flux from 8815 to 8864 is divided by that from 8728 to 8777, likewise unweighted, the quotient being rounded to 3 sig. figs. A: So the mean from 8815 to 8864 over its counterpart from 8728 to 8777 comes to 1.06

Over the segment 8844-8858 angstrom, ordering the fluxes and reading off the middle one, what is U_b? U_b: 5.0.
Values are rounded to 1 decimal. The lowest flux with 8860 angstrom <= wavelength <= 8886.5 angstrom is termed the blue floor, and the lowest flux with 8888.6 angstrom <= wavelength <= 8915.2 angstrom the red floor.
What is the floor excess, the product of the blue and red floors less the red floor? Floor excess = 11.1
